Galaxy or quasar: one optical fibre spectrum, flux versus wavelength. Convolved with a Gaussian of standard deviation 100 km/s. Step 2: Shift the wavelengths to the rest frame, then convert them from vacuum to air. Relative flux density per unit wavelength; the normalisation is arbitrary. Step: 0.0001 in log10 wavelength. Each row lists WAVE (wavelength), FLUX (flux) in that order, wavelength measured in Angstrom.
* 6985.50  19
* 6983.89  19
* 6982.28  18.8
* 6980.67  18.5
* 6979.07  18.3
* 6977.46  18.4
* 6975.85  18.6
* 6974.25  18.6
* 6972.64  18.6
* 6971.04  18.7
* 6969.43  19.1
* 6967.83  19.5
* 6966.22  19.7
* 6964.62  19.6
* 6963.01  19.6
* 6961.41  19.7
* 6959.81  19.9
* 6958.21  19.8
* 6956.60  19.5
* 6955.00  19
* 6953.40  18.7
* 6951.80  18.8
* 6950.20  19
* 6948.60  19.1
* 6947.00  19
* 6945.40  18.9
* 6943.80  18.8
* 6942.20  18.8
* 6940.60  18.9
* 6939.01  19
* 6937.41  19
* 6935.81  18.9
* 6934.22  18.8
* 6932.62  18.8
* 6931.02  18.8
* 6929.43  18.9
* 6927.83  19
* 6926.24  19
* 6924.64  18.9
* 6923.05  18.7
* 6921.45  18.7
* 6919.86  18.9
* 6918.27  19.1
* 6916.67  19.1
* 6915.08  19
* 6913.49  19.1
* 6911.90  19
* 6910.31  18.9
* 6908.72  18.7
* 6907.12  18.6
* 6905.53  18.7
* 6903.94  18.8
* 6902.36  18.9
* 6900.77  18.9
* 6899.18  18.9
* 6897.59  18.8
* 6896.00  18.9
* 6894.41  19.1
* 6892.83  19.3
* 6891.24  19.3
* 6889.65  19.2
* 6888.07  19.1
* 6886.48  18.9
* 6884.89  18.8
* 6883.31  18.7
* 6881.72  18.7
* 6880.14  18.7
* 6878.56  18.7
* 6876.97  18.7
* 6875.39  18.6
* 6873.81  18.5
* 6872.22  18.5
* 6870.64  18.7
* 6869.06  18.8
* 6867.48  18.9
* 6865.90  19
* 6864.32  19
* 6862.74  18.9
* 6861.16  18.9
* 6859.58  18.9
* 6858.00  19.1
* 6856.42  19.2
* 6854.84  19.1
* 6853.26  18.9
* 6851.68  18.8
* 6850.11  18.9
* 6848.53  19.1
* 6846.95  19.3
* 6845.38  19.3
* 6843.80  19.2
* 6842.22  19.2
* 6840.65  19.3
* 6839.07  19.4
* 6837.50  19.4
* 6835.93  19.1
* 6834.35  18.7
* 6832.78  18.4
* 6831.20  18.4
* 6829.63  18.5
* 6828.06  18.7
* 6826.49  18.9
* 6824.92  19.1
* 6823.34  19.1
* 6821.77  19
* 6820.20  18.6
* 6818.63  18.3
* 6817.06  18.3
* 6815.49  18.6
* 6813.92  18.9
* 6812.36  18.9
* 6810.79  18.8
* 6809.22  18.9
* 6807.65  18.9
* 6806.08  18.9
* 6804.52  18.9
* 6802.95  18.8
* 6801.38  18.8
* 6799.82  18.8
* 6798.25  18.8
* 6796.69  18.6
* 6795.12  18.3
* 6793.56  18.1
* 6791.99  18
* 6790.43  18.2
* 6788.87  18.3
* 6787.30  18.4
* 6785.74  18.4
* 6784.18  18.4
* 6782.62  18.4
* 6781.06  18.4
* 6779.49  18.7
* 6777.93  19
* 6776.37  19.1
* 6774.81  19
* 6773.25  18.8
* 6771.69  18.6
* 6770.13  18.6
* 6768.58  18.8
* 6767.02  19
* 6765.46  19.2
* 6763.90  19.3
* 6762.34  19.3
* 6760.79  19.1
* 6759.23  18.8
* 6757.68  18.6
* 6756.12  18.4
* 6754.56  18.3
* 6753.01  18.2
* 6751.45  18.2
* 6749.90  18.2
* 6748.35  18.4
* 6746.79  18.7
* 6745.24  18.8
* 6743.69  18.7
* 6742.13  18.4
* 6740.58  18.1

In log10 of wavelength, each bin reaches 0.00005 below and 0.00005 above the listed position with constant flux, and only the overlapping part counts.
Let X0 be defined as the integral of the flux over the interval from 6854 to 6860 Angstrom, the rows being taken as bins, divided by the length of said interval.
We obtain 19.1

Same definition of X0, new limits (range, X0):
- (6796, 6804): 18.8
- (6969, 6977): 18.7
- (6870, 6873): 18.6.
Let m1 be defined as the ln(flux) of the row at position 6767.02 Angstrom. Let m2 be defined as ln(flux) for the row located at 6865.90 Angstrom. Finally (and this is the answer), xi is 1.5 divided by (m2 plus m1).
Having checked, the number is 0.255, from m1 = 2.94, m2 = 2.94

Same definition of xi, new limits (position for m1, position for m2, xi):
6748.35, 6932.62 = 0.257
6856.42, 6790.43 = 0.256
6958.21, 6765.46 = 0.253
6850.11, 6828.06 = 0.256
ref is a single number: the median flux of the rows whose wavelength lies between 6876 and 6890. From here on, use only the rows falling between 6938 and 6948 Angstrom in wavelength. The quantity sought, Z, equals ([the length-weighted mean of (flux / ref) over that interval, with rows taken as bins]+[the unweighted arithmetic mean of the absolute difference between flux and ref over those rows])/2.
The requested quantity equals 0.61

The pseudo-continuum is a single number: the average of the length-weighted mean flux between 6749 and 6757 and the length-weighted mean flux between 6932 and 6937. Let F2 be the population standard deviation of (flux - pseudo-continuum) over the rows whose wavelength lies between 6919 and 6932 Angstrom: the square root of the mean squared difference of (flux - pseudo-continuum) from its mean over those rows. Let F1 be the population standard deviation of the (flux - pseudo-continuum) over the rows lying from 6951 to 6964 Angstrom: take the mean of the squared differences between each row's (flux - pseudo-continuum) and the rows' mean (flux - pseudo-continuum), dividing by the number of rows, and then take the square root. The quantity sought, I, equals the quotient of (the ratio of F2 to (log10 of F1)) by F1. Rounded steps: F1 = 0.441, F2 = 0.111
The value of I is -0.7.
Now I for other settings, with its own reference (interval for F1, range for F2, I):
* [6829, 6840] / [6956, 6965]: -0.8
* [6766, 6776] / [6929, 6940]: -0.6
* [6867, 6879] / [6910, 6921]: -0.7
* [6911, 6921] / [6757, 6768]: -2.9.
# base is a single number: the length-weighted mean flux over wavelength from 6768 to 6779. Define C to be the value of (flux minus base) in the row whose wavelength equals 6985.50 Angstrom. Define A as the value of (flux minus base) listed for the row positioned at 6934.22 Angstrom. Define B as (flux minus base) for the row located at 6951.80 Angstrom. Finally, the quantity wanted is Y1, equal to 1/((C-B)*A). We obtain -92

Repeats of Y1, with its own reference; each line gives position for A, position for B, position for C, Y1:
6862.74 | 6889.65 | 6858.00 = -219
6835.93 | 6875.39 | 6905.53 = 41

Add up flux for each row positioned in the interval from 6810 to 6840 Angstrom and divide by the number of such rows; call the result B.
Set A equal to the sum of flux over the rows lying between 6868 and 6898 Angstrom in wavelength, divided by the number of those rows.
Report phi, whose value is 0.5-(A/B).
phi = -0.503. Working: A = 18.8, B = 18.8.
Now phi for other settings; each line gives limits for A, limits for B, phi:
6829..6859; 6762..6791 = -0.515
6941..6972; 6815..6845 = -0.520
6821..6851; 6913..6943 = -0.504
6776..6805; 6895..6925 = -0.483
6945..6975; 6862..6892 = -0.520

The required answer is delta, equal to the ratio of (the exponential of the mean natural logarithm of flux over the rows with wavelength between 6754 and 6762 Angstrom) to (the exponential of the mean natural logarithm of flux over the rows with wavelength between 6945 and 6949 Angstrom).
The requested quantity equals 0.98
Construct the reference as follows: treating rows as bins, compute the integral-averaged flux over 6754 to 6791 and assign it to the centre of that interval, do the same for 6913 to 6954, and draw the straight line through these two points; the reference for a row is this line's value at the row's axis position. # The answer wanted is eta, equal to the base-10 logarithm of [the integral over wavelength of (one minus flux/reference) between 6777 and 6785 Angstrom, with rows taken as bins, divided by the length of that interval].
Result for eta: -2.13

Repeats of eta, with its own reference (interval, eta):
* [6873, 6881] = -1.97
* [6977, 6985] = -1.74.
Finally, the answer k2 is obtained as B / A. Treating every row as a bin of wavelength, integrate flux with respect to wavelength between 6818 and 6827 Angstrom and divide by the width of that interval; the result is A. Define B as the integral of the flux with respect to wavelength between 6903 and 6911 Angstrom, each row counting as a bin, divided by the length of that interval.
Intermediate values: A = 18.8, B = 18.7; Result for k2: 1.00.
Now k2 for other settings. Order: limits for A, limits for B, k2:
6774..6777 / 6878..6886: 0.98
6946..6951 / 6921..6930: 0.99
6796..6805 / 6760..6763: 1.02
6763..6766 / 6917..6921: 0.99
